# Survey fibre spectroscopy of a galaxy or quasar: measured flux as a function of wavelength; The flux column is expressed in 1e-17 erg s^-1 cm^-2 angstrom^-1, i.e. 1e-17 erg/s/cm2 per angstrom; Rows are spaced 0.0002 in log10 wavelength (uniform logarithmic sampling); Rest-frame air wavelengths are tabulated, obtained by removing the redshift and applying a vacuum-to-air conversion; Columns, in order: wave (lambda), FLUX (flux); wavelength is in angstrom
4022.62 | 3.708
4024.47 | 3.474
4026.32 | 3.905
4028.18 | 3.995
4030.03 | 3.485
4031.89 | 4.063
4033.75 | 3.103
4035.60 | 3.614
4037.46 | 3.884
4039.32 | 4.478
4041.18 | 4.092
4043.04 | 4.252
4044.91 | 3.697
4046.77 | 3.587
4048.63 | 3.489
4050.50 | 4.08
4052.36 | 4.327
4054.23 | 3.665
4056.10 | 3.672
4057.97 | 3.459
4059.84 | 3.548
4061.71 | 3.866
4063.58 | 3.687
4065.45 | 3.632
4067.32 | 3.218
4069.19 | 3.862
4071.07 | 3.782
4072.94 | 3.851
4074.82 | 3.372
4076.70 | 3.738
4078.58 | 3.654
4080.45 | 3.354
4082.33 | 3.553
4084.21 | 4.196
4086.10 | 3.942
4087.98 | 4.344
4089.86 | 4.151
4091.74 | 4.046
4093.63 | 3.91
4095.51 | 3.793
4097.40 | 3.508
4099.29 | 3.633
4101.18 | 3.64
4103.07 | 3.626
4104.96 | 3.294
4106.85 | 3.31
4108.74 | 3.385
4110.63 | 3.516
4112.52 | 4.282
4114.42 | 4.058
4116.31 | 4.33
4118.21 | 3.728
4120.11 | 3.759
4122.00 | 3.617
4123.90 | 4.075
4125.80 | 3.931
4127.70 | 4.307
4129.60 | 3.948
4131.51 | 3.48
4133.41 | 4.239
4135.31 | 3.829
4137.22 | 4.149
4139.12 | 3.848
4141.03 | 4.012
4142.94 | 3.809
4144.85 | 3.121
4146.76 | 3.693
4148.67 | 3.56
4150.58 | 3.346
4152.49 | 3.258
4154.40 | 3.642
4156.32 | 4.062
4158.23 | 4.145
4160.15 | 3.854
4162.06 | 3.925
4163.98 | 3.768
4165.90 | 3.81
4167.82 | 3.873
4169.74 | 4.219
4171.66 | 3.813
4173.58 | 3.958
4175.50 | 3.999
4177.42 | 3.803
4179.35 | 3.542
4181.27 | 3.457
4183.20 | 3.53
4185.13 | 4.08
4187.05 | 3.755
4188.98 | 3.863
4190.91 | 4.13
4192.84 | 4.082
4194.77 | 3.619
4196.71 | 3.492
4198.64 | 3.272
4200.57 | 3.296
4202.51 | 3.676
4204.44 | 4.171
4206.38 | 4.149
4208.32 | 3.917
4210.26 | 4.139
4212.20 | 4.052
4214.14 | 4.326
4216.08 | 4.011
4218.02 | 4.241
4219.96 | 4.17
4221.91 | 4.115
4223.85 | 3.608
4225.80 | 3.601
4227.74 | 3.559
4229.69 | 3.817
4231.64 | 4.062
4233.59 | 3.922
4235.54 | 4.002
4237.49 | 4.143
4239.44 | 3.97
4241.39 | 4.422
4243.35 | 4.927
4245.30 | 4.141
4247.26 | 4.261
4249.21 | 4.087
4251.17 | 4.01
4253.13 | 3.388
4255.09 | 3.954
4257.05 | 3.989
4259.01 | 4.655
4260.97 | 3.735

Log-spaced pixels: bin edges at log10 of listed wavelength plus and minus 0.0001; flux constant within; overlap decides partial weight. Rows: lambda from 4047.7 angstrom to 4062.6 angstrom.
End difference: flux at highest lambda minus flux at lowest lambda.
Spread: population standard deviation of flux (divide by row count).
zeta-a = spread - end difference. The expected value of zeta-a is -0.09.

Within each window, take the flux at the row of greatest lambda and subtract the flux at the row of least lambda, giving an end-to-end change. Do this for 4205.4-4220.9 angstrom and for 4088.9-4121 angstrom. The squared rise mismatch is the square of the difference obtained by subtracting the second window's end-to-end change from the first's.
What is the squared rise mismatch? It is 0.17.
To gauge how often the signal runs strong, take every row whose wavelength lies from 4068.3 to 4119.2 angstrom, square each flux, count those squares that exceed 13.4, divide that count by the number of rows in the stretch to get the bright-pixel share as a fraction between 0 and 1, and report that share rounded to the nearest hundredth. 0.56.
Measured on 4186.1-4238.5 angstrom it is 0.74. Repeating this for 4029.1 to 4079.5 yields 0.59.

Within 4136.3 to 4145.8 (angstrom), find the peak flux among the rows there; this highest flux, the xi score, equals 4.149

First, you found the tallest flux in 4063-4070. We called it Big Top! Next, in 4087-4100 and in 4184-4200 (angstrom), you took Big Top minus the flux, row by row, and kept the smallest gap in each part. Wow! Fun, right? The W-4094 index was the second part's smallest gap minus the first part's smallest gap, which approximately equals 0.2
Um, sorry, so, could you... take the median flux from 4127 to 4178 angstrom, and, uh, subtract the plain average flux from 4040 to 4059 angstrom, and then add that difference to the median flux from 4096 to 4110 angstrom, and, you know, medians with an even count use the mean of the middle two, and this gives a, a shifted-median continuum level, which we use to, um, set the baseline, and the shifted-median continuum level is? 3.52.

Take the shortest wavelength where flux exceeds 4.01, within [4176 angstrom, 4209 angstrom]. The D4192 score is 4185.13 angstrom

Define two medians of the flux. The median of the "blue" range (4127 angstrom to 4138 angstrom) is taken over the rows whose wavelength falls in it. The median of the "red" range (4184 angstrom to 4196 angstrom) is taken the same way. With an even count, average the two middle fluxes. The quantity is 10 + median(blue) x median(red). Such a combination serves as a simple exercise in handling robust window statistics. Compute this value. 26.1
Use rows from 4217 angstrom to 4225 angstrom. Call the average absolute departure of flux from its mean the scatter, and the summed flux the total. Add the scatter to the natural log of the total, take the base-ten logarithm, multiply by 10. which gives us 4.76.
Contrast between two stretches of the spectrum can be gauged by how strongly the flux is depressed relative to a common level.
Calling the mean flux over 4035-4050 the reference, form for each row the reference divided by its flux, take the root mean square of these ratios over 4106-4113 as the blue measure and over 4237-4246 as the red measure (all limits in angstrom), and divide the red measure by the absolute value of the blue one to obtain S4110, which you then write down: 0.83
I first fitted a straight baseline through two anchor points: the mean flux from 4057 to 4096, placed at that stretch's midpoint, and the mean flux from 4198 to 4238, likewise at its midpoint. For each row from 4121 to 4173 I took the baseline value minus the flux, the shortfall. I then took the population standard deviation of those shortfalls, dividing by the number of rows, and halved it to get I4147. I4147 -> 0.147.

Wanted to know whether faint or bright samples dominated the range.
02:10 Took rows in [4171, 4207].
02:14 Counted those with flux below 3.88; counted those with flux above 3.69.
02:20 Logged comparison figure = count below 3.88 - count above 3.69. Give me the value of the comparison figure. 1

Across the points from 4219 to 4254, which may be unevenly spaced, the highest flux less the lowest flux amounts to 1.54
